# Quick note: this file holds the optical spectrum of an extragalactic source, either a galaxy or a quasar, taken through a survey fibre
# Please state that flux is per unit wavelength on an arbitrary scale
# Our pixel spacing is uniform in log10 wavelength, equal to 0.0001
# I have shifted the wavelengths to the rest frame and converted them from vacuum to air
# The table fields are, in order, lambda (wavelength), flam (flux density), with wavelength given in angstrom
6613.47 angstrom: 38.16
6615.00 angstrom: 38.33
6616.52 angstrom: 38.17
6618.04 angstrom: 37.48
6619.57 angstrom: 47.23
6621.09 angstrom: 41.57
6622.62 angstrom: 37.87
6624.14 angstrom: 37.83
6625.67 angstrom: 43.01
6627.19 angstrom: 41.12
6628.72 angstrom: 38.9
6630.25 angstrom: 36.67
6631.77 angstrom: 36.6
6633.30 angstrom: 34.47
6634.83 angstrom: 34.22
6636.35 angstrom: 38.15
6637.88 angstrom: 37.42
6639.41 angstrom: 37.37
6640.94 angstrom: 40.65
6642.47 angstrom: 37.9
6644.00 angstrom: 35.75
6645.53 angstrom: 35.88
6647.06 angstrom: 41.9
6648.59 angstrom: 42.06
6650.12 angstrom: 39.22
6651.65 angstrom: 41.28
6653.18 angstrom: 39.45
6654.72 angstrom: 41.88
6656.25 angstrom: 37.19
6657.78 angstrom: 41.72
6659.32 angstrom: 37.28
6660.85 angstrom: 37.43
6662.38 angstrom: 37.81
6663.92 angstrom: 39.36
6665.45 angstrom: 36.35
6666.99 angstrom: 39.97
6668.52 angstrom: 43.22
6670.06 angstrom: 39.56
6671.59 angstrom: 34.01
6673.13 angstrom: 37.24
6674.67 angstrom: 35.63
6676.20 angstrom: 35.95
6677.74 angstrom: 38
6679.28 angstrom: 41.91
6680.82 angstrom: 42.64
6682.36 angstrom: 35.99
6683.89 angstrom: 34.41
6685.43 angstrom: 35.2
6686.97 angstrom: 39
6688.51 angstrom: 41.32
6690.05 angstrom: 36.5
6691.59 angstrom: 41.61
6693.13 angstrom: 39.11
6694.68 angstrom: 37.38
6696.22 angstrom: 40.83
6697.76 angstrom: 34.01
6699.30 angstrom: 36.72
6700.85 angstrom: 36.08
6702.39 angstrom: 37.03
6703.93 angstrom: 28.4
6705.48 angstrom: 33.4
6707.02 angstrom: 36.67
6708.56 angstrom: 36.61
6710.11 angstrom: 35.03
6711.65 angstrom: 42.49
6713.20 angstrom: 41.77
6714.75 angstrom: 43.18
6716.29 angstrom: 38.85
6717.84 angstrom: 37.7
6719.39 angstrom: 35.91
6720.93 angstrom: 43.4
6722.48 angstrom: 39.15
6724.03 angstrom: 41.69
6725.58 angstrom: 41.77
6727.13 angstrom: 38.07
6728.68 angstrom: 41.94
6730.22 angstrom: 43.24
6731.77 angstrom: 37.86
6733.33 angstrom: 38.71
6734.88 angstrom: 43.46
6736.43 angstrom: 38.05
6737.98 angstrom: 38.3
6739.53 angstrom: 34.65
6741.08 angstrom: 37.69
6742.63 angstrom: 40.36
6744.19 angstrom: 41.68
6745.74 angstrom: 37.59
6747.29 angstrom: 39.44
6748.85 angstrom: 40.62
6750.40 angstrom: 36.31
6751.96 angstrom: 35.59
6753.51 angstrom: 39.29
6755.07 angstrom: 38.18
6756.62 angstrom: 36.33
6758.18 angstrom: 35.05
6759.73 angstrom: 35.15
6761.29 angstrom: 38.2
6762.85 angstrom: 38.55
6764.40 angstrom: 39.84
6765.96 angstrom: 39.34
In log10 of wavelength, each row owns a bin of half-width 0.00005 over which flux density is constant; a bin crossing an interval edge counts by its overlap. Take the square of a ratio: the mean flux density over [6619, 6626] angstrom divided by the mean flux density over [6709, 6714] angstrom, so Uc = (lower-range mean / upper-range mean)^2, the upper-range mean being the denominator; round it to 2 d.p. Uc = 1.09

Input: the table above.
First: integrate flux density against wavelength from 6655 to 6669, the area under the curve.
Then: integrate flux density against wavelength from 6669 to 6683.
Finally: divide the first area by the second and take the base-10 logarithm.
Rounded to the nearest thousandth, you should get 0.011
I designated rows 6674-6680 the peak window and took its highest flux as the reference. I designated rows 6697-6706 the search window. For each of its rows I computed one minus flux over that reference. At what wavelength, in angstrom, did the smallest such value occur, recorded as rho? 6702.39 angstrom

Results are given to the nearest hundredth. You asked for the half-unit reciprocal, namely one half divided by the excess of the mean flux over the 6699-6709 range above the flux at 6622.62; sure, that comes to -0.17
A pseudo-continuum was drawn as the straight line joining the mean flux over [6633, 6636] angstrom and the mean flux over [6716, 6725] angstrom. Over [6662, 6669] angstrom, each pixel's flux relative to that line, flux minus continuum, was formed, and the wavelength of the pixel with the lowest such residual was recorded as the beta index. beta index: 6665.45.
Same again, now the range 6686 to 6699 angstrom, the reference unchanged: 6697.76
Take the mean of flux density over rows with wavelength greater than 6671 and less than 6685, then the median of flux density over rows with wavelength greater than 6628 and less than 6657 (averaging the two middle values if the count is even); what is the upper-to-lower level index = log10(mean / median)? -0.007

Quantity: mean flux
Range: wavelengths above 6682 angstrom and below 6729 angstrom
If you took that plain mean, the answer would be 38.1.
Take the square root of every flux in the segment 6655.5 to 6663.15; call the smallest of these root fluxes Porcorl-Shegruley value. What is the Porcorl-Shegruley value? 6.10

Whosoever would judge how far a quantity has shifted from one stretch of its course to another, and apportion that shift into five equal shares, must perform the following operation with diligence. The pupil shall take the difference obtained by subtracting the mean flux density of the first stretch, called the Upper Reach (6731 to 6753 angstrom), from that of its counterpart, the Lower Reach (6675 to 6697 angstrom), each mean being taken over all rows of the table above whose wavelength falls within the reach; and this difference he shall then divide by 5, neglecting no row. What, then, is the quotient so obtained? 0.0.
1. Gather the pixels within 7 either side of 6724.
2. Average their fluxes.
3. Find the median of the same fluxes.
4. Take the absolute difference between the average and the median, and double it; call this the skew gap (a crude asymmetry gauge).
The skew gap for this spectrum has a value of 2.7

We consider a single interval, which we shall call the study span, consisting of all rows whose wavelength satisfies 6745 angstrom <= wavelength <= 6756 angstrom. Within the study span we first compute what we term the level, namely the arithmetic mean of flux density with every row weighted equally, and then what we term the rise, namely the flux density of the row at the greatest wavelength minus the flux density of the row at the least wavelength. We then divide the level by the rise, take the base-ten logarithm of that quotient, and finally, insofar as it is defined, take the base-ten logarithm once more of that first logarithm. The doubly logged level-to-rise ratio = 0.26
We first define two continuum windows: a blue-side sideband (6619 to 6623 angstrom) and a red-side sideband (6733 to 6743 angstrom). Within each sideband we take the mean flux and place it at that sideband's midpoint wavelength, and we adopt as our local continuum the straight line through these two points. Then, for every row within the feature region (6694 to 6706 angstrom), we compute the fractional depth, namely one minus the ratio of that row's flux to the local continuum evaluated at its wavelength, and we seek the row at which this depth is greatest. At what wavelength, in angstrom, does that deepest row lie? 6703.93 angstrom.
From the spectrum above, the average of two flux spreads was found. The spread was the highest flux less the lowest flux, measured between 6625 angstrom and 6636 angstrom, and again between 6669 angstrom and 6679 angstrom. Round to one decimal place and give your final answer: 7.2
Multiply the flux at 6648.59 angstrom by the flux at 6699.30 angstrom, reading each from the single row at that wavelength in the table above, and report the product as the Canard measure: 1544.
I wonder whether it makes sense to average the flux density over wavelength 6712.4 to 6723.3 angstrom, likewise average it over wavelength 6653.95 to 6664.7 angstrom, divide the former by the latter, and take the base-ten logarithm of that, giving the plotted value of 0.011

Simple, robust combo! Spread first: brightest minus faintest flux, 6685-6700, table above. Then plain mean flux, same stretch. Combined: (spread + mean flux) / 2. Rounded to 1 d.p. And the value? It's 22.9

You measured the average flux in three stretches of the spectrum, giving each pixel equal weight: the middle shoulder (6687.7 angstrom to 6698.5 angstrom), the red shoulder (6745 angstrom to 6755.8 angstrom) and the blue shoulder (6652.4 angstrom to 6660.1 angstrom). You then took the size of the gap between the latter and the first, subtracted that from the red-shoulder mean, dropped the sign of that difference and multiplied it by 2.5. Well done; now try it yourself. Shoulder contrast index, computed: 93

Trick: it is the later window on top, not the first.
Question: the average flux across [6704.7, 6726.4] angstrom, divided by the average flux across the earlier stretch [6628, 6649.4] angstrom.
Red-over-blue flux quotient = 1.04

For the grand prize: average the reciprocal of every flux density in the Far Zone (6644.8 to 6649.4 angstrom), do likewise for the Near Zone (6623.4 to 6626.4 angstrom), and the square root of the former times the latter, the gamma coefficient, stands 0.0250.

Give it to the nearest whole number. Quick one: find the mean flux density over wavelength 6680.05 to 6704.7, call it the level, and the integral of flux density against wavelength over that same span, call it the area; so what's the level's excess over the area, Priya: -881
